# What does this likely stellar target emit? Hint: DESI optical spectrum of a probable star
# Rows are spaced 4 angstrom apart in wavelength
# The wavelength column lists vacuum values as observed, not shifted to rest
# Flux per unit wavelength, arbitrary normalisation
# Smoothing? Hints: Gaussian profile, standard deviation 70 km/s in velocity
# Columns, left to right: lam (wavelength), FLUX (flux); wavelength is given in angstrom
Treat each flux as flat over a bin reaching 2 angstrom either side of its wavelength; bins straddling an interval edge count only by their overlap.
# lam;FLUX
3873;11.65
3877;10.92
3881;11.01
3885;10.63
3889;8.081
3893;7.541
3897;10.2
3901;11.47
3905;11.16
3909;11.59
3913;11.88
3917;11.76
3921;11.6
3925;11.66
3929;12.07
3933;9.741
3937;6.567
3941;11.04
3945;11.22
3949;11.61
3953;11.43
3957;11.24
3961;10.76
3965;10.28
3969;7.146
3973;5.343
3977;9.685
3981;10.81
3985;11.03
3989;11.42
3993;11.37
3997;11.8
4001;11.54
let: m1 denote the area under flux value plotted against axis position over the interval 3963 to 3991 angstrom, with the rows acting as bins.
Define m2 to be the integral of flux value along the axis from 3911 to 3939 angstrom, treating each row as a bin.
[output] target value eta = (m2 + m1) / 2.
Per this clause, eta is 282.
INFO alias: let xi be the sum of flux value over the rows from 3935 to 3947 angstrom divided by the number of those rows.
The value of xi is 9.6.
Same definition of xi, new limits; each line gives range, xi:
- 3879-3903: 9.8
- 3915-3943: 10.6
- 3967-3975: 6.2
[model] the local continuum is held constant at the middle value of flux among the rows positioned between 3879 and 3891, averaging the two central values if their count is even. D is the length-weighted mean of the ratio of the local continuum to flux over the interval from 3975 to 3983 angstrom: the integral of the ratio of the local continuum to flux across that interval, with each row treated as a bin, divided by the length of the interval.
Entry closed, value 1.04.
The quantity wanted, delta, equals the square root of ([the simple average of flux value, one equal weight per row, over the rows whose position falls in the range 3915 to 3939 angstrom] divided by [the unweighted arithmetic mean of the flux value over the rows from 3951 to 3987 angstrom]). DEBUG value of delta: 1.04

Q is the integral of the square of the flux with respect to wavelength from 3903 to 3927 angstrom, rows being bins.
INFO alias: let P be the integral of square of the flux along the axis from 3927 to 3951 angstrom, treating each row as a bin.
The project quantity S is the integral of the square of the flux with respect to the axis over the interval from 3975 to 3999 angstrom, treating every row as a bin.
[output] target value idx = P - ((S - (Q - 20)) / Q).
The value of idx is 2665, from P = 2665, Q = 3235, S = 2925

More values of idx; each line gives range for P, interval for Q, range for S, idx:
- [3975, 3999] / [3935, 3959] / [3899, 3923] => 2925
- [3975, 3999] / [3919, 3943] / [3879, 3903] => 2925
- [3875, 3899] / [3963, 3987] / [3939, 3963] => 2318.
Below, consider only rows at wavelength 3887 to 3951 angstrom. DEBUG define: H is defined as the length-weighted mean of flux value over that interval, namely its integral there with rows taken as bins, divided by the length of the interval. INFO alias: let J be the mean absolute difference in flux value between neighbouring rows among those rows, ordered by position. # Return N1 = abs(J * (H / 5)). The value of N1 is 2.37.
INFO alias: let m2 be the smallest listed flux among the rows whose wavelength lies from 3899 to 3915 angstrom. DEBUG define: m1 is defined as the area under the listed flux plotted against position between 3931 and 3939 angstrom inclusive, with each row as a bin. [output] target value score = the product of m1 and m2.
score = 728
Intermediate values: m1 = 65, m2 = 11.16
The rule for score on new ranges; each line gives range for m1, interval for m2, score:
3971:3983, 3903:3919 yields 1153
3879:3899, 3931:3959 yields 1247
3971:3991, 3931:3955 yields 1268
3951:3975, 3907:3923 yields 2605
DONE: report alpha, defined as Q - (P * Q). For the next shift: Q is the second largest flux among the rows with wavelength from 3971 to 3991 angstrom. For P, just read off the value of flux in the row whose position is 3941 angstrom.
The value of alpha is -111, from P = 11.04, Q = 11.03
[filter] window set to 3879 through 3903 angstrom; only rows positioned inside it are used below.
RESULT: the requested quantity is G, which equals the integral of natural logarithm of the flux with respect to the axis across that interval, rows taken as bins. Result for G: 55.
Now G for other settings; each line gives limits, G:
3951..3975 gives 53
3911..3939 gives 66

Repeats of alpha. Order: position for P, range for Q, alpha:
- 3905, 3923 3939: -118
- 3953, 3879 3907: -116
